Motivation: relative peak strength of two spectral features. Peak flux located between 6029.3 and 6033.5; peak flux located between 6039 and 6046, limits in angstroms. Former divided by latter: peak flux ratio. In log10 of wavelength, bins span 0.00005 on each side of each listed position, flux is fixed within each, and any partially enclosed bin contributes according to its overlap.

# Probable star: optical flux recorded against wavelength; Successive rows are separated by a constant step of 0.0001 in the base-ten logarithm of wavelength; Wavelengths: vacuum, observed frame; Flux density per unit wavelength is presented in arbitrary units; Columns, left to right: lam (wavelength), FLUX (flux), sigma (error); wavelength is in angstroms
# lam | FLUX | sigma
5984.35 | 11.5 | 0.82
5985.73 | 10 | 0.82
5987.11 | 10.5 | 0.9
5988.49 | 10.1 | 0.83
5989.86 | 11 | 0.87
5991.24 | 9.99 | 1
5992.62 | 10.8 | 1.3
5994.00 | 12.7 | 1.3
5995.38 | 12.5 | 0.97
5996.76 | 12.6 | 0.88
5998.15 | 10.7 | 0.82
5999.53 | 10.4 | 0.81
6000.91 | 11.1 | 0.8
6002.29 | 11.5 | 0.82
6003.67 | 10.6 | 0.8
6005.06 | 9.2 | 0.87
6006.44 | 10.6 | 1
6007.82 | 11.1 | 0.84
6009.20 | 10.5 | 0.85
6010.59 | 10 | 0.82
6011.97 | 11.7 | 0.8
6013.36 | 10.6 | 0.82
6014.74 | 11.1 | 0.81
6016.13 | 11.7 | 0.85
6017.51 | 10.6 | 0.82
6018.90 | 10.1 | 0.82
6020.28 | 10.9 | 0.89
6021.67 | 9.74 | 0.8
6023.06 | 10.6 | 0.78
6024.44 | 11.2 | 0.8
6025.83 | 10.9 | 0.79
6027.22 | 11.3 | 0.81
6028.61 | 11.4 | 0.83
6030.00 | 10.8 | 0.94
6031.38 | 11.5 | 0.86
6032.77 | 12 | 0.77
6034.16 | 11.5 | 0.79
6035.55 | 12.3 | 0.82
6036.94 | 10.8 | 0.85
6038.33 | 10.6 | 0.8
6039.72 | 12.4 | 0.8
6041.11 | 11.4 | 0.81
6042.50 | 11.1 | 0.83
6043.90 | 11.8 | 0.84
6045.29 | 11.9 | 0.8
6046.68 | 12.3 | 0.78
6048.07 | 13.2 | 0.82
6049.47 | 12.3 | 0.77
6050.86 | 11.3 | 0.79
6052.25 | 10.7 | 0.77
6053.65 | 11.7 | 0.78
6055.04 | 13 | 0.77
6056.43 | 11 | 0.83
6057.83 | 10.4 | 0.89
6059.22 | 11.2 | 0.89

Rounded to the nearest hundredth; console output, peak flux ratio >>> 0.97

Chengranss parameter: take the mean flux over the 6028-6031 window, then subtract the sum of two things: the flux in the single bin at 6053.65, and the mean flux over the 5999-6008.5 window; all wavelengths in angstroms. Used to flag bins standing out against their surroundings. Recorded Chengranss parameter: -11.2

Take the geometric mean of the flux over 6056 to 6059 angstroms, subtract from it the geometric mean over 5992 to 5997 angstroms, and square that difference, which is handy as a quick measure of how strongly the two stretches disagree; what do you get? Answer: 2.0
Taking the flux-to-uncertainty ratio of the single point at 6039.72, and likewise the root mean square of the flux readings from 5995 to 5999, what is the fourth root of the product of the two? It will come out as 3.69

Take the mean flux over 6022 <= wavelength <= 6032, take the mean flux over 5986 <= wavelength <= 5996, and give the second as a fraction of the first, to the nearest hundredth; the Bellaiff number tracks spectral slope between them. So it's 1.00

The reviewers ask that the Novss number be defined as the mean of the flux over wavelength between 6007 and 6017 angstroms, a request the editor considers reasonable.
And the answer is 11.0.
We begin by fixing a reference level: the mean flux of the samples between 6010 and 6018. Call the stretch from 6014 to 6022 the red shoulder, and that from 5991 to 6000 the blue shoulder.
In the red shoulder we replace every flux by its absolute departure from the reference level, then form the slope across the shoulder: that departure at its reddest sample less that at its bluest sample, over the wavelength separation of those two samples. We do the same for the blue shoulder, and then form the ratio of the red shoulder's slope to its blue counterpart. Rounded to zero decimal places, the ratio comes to -3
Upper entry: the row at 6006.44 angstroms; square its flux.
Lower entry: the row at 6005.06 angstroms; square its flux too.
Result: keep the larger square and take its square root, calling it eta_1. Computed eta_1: 10.6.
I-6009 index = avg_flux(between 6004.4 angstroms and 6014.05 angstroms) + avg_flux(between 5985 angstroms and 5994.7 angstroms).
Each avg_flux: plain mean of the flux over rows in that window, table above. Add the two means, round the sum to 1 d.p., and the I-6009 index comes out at 21.3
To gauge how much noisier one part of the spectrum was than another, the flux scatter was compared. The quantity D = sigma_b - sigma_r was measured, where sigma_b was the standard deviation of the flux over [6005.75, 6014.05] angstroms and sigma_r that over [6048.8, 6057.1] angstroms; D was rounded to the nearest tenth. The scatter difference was -0.3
